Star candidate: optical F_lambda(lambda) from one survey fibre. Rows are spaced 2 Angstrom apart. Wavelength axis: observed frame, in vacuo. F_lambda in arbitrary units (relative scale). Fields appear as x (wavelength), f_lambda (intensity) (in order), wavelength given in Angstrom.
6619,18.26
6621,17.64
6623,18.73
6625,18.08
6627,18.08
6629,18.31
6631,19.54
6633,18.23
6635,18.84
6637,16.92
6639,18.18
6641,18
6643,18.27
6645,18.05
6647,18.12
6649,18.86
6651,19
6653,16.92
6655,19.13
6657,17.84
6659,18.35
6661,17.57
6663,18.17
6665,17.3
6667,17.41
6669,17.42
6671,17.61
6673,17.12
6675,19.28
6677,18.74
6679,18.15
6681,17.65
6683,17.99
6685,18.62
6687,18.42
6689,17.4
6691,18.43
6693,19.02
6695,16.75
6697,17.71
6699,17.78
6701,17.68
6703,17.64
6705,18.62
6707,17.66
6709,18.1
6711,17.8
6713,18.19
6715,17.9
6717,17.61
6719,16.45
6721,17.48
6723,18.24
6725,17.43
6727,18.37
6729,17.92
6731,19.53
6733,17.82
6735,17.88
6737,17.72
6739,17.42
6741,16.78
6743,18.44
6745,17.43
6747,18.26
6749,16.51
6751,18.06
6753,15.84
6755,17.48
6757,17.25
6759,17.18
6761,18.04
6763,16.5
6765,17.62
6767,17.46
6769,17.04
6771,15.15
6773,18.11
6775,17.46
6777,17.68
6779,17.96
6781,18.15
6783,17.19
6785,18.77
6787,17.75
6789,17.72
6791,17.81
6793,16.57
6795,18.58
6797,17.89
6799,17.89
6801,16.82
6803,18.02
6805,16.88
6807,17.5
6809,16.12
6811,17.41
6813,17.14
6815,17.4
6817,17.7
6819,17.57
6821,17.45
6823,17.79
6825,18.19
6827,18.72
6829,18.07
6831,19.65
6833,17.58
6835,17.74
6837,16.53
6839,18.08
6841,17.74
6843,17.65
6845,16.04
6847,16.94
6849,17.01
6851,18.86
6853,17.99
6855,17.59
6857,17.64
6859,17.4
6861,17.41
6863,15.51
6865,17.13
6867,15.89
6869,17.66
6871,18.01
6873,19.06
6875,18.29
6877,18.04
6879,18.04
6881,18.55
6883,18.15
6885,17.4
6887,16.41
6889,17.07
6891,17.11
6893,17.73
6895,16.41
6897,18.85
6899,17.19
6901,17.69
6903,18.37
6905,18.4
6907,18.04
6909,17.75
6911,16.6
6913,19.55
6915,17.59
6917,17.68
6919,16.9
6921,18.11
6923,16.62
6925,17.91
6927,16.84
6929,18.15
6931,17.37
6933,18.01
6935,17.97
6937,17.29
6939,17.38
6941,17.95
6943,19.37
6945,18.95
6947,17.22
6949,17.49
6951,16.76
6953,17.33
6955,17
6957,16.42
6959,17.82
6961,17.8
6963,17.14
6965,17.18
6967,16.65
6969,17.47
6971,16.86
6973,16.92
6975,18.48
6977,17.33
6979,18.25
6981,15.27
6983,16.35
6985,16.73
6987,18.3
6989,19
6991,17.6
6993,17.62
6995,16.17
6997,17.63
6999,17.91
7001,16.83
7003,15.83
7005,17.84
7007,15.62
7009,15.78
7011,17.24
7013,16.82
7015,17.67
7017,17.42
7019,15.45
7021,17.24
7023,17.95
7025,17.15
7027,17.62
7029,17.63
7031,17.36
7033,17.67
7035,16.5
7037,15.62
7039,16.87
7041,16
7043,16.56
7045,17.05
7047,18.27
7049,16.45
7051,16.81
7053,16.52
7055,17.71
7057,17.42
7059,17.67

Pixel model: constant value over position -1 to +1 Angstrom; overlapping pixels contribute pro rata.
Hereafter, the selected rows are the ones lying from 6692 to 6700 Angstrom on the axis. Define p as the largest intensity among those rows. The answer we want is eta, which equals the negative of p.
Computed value -19.0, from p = 19.02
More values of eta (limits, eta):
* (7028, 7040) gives -17.7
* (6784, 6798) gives -18.8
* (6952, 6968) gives -17.8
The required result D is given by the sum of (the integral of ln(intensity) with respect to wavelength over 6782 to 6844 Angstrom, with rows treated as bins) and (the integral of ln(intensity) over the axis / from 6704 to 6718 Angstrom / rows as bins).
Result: 218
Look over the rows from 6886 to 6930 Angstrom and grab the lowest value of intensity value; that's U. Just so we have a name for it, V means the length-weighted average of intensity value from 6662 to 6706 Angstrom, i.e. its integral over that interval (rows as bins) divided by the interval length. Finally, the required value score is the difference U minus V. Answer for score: -1.5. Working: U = 16.41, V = 18.0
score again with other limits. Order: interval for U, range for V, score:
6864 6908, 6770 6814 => -1.6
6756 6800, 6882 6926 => -2.5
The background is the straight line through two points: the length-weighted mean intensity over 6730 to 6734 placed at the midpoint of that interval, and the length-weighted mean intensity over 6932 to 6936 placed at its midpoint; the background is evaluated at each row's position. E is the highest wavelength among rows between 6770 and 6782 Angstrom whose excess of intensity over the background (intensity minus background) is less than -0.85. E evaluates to 6775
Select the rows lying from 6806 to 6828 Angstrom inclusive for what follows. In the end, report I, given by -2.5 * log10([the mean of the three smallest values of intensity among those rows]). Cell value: -3.07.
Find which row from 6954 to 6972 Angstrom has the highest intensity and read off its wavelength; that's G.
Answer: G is 6959 Angstrom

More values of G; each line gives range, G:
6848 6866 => 6851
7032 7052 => 7047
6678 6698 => 6693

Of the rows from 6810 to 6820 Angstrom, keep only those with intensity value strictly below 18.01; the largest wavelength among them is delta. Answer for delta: 6819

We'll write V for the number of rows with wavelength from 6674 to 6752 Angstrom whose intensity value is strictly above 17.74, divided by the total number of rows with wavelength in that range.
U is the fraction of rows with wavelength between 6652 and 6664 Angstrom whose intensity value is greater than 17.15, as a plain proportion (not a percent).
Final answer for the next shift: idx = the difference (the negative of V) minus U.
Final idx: -1.42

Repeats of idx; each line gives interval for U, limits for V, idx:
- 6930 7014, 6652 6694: -1.19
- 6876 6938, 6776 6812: -1.24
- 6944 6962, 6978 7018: -0.92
